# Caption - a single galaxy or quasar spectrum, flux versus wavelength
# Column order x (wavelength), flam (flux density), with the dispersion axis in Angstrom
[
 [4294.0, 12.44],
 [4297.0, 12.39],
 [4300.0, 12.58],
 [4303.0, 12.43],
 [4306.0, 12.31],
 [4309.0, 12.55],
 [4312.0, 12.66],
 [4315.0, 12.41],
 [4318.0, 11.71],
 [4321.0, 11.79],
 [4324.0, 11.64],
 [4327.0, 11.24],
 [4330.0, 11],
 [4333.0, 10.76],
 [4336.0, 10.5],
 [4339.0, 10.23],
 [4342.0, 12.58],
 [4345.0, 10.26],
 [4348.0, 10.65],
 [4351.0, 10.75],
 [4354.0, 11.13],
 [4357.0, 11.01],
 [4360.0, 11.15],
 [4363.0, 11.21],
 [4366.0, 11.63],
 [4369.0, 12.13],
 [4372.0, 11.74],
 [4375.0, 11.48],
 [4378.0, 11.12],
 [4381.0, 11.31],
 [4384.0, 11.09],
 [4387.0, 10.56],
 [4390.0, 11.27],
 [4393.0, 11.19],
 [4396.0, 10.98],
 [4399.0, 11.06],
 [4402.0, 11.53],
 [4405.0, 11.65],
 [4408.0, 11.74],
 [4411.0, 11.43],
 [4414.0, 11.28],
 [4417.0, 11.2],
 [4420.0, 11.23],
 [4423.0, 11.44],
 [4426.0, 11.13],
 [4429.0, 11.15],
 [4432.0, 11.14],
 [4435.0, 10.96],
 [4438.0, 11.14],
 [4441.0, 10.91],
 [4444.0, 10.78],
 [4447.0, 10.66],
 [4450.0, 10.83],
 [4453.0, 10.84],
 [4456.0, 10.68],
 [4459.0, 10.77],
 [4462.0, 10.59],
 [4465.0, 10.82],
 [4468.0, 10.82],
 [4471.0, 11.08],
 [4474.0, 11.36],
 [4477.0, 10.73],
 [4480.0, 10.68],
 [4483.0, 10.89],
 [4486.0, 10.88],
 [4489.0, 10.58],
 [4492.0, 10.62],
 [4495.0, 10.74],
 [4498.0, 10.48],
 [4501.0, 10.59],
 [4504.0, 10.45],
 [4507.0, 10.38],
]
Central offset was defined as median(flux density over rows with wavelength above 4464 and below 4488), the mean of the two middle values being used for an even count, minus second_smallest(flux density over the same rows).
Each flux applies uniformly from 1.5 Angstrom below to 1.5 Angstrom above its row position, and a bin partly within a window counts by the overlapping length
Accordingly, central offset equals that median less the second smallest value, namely 0.12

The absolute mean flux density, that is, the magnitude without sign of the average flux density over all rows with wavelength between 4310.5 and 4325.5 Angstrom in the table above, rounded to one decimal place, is 12.0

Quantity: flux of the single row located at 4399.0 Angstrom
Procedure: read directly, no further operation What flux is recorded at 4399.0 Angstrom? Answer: 11.06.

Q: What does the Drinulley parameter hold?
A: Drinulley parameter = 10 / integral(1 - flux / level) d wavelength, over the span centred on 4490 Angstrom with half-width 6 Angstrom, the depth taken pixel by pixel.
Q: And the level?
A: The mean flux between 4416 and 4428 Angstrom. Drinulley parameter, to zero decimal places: 17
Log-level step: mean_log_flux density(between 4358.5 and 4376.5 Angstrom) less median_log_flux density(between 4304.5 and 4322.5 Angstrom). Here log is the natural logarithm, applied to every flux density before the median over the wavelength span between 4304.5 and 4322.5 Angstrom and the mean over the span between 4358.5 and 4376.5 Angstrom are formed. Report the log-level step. -0.068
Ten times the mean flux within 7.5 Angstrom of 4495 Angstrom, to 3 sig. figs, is 106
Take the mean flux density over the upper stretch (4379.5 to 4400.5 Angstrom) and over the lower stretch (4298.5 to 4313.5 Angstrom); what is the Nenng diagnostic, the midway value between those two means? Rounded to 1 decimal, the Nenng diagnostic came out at 11.8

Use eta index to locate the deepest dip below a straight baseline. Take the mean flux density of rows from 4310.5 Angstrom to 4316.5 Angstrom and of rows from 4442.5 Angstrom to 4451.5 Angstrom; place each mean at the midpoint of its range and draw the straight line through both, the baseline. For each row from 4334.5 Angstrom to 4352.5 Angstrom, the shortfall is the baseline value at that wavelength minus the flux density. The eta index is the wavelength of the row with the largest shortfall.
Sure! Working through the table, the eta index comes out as 4339.0 Angstrom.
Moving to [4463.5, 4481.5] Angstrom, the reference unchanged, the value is 4465.0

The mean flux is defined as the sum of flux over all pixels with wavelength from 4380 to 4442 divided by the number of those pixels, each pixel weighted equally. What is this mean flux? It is 11.2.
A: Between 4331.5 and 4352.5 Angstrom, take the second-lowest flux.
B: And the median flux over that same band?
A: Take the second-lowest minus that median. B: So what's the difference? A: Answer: -0.39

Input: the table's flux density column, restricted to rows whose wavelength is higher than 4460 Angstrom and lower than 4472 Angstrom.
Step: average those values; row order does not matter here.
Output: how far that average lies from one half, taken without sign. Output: 10.3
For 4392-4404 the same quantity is 10.7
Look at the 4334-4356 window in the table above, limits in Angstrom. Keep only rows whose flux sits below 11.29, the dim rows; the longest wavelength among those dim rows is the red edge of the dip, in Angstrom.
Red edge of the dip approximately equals 4354.0 Angstrom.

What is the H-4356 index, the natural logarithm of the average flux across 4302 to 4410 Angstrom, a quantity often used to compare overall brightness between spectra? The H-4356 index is 2.43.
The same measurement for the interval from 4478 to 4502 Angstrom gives 2.37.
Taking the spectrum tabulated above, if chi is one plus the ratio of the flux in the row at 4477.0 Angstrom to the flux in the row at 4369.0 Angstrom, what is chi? 1.88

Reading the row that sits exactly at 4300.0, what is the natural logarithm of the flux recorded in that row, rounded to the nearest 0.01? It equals 2.53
